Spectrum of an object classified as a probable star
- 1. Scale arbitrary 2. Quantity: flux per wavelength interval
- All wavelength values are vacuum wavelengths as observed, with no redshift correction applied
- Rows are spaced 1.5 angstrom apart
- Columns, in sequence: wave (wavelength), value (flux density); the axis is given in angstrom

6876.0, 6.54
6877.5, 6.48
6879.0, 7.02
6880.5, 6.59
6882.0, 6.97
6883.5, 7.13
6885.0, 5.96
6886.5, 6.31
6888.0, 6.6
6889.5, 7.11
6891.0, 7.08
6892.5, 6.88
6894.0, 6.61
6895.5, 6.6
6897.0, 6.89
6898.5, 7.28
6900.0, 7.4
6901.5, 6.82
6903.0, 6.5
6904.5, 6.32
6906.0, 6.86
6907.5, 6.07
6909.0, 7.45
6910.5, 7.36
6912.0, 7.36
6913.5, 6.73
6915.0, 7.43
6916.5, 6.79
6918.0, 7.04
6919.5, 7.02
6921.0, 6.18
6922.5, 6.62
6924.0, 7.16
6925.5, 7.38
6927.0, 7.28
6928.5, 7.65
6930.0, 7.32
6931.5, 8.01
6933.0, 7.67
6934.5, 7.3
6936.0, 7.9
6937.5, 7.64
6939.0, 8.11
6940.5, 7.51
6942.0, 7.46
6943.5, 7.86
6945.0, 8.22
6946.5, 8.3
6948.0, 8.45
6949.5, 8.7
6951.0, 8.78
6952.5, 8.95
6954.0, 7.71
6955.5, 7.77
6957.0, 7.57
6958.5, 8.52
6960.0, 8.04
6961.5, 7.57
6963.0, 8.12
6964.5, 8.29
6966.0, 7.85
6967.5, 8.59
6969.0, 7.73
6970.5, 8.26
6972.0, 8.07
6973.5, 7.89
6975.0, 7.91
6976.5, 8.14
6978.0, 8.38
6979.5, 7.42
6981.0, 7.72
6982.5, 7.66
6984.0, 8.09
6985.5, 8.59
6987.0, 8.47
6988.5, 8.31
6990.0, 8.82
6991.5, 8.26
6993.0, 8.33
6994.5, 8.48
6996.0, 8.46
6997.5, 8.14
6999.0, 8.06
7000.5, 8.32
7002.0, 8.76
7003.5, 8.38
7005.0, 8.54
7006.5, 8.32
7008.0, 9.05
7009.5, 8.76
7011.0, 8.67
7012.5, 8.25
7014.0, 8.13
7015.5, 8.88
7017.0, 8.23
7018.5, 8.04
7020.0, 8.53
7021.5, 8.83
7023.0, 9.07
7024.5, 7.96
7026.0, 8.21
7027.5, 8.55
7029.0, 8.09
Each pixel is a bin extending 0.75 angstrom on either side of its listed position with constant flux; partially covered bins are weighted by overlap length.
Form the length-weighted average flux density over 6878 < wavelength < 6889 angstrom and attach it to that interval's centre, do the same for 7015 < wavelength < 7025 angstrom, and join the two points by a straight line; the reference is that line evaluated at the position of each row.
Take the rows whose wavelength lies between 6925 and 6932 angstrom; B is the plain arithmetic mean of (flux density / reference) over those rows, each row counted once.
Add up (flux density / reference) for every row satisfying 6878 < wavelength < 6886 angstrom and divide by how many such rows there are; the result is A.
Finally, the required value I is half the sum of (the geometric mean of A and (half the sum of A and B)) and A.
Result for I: 1.02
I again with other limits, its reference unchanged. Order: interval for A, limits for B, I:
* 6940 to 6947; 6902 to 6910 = 1.04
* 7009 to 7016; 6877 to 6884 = 1.02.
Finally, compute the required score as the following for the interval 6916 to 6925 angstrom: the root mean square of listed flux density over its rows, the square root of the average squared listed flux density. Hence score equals 6.8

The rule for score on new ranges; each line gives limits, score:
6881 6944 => 7.1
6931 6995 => 8.1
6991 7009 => 8.4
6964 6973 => 8.1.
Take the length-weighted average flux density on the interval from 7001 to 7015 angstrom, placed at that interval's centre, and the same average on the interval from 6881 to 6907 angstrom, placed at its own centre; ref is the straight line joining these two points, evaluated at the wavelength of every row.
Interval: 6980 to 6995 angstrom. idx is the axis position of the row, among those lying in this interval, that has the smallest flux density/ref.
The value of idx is 6982.5 angstrom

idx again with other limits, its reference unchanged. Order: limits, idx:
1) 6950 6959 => 6957.0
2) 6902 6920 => 6907.5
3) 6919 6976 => 6921.0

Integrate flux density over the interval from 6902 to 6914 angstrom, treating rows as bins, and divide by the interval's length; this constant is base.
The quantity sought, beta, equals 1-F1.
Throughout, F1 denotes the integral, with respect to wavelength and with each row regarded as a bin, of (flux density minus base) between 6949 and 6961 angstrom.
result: -15.8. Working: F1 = 17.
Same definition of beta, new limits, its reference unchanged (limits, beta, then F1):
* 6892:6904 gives 0.7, 0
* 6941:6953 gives -16.7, 18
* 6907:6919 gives -1.6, 3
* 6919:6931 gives -2.2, 3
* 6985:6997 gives -18.5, 19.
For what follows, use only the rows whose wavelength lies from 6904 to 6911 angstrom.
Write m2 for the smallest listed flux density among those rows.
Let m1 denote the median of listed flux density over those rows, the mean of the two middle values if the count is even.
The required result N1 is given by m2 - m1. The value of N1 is -0.79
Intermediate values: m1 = 6.9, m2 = 6.07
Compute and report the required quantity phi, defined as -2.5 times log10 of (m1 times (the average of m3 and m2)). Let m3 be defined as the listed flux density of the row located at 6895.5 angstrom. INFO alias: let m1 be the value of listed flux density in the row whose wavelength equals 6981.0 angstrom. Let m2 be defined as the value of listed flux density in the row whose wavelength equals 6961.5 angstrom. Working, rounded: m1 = 7.72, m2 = 7.57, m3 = 6.6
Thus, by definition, -4.34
